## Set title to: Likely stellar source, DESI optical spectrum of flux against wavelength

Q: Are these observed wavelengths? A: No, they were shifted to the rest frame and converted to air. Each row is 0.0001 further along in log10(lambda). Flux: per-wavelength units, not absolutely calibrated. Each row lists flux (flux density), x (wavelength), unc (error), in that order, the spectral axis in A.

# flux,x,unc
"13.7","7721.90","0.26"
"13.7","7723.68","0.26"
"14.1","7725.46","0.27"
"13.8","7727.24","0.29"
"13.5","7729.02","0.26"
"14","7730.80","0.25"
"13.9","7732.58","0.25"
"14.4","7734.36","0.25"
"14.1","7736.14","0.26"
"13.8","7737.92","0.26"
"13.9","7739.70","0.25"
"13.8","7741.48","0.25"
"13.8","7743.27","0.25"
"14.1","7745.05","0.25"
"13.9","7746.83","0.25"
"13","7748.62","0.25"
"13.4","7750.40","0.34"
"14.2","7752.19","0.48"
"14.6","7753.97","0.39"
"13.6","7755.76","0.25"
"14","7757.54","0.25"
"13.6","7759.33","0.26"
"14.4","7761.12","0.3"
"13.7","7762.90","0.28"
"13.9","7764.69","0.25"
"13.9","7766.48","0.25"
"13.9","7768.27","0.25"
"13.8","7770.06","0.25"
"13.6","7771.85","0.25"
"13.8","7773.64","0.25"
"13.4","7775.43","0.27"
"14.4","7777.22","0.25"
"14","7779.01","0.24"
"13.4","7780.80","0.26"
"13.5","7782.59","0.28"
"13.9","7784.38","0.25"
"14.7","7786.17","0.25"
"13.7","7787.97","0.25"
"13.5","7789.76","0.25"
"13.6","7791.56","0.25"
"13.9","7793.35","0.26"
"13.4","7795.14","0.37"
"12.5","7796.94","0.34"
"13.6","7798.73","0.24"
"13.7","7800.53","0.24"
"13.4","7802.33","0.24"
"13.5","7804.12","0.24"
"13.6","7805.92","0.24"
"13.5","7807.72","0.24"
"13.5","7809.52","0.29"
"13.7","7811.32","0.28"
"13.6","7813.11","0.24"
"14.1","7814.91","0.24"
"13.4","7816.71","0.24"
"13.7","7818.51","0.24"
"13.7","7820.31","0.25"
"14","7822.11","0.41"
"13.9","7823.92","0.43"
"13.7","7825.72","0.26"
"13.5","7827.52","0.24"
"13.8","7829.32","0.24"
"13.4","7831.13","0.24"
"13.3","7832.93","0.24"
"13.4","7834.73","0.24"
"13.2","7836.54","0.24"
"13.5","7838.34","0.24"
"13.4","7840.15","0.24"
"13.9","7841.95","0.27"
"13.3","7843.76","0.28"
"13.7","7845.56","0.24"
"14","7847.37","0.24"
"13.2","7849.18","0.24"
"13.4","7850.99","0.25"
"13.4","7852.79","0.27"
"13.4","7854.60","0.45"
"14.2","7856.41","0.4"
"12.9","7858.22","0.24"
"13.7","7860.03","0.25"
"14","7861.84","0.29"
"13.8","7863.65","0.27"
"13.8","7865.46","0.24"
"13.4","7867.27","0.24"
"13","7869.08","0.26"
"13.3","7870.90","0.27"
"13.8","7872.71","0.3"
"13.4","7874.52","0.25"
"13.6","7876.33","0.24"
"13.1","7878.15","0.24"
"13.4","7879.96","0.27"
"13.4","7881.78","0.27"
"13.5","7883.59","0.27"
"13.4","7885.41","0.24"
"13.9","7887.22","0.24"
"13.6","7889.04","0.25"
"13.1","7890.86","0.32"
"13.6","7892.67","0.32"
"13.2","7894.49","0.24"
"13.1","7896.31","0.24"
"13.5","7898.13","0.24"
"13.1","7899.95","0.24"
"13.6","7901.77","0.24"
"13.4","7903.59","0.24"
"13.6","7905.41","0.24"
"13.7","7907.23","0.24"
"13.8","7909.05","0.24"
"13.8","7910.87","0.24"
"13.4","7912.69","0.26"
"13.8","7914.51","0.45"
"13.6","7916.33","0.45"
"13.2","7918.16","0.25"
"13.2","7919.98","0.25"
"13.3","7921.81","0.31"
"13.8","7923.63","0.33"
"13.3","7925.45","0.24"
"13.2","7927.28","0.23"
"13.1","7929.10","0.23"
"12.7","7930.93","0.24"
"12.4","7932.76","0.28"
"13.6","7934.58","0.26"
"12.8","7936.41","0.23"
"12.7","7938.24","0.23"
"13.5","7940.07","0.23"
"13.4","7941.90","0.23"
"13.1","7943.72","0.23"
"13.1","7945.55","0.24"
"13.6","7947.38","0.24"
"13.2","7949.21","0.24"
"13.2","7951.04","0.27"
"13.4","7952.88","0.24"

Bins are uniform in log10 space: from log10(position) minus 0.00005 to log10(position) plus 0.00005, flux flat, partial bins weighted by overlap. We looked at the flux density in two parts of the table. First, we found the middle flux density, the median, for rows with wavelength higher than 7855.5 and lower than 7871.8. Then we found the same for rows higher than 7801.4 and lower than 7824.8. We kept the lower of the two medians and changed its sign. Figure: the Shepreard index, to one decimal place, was -13.6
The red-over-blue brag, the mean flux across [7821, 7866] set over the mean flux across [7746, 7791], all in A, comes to 0.983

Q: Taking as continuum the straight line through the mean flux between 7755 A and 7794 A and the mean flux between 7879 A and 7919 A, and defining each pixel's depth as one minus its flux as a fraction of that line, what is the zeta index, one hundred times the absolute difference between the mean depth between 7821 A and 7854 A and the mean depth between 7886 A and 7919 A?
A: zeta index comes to 0.91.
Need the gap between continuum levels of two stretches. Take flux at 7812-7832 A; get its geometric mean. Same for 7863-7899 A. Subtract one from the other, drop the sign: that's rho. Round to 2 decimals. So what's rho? 0.26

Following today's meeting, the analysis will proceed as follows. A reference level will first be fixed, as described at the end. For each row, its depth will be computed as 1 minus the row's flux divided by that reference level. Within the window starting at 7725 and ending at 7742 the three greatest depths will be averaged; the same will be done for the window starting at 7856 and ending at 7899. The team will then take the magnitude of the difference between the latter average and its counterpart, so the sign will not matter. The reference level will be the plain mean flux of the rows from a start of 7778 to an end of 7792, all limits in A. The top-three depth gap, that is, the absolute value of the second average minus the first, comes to 0.051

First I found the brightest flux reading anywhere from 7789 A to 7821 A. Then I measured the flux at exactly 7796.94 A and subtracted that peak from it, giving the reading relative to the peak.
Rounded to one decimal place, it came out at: -1.6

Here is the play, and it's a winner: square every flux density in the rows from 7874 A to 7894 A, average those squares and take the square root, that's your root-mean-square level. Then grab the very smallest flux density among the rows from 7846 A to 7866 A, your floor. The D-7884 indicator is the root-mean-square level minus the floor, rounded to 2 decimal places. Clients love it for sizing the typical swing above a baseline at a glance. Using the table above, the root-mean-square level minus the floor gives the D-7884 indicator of 0.56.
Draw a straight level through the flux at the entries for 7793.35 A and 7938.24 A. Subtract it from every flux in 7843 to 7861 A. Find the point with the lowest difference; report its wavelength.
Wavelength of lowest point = 7858.22 A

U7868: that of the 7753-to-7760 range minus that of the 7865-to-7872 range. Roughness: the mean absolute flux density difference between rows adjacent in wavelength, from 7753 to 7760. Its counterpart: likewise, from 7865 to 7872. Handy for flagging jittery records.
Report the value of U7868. 0.2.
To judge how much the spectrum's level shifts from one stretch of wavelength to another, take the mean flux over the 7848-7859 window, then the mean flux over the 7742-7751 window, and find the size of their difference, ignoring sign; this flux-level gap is 0.22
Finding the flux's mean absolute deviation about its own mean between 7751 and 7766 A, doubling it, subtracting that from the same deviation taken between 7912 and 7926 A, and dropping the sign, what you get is 0.39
